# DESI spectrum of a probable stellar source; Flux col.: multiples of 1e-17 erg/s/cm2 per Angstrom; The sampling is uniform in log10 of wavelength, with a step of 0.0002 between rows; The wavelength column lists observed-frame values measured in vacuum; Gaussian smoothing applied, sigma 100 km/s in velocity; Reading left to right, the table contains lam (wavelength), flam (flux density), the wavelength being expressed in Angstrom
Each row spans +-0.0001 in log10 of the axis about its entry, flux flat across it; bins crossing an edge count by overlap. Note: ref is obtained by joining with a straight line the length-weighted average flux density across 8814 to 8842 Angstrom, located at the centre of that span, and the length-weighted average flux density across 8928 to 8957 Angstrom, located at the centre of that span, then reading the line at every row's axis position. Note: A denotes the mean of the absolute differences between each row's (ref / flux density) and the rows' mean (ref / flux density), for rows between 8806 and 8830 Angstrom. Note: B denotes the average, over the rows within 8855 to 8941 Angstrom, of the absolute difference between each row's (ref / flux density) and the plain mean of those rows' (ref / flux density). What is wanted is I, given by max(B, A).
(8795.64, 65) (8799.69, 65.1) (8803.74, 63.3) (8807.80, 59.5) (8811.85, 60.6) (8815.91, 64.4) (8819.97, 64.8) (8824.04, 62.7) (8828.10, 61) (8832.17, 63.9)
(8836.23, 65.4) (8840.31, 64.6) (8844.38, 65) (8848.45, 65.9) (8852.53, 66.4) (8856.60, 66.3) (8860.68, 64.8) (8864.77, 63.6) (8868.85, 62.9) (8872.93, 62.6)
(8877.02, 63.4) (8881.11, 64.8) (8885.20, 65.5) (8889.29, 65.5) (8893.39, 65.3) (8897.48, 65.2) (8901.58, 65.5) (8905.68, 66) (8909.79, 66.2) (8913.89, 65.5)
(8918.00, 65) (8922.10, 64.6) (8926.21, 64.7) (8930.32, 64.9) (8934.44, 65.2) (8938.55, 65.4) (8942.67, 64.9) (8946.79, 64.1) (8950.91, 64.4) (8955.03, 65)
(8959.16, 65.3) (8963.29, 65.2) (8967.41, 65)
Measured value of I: 0.029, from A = 0.029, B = 0.011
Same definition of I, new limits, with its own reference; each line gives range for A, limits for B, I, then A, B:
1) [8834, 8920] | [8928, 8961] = 0.012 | 0.012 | 0.005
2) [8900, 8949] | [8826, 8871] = 0.019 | 0.008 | 0.019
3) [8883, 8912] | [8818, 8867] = 0.018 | 0.004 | 0.018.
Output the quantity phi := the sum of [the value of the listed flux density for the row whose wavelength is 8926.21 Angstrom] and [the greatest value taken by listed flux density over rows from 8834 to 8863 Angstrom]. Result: 131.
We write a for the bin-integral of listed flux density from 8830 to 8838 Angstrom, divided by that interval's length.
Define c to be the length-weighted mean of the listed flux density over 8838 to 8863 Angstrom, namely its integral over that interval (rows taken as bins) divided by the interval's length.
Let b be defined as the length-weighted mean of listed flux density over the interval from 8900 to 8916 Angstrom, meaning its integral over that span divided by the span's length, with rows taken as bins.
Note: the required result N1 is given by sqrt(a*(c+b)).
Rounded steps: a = 64.6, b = 65.8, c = 65.5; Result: 92.1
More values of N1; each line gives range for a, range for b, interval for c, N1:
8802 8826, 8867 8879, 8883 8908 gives 89.6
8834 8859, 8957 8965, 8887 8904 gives 92.5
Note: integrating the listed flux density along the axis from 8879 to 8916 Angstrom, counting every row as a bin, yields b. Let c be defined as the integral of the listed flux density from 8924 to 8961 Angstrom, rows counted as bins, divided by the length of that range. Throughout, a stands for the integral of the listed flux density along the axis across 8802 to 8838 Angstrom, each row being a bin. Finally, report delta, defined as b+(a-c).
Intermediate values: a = 2262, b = 2423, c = 64.9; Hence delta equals 4620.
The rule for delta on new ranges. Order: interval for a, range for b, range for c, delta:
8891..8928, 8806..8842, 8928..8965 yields 4620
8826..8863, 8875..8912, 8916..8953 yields 4748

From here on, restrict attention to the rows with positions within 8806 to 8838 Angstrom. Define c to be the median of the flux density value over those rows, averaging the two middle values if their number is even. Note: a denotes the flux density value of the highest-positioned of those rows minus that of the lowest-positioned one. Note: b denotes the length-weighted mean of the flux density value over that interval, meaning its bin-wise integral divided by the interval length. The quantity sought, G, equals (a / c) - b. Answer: -62.7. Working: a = 5.9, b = 62.8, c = 63.3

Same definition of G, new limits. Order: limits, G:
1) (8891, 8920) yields -65.5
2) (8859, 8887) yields -63.9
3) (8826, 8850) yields -64.2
